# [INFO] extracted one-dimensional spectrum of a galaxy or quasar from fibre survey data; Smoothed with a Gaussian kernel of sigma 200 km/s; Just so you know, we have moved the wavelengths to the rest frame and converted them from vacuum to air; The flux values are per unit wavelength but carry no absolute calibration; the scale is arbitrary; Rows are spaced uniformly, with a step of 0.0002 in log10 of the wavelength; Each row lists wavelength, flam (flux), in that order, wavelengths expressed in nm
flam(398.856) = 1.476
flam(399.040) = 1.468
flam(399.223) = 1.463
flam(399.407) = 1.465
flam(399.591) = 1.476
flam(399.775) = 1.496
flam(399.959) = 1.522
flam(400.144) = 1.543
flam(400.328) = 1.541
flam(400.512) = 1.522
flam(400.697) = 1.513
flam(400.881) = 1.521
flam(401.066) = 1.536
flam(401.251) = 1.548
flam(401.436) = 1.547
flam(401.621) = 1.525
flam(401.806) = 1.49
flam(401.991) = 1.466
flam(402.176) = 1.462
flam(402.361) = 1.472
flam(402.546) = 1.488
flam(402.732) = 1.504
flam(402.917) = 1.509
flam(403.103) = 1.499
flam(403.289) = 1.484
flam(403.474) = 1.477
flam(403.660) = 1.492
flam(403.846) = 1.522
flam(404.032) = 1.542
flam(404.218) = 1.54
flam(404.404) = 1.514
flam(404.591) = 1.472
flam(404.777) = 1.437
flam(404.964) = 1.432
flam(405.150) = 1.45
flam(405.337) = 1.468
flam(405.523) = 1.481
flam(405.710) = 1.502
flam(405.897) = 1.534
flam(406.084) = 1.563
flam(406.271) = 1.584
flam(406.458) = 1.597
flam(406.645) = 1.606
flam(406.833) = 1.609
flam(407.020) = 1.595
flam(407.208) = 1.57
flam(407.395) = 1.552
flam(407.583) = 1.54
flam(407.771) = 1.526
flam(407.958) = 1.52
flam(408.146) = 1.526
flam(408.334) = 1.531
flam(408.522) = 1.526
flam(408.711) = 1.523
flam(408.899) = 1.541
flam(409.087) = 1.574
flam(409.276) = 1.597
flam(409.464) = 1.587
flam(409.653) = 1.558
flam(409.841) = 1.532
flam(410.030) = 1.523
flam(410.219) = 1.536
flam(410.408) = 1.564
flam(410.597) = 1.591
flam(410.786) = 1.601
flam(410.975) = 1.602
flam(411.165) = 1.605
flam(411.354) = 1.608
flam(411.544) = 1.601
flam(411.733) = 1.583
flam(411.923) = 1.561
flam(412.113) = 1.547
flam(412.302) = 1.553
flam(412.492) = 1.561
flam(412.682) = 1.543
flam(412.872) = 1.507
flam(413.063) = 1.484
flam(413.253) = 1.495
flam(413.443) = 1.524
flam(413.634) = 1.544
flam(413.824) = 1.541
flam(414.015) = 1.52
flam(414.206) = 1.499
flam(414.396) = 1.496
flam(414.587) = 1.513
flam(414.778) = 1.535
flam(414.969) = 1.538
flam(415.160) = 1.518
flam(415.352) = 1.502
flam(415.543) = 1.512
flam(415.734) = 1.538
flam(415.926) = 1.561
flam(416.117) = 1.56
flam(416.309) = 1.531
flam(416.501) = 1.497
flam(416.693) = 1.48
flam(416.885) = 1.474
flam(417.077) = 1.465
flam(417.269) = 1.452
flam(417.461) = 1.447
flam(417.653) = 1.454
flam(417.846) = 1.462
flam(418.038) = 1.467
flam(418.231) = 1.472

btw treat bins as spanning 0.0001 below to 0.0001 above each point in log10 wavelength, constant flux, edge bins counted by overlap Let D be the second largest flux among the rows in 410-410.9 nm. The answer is 1.591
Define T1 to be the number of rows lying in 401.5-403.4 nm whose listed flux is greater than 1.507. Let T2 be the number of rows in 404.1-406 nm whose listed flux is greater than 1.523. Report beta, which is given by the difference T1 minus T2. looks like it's 0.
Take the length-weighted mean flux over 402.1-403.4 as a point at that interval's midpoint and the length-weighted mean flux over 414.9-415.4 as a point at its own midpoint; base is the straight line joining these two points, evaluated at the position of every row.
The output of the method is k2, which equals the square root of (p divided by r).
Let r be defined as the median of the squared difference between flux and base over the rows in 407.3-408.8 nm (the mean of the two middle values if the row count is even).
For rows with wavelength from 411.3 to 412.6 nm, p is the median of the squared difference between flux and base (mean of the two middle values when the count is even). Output 2.0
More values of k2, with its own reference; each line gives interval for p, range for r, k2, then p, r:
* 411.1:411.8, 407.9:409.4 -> 3.5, 0.0088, 0.0007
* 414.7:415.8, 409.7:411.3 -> 0.2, 0.0003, 0.0051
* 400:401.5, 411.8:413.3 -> 1.6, 0.0029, 0.0011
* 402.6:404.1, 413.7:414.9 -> 0.8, 0.0002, 0.0003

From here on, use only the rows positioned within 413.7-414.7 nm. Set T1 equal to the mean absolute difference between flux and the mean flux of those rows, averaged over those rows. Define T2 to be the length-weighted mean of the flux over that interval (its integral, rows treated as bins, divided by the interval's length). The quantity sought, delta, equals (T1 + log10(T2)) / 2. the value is 0.097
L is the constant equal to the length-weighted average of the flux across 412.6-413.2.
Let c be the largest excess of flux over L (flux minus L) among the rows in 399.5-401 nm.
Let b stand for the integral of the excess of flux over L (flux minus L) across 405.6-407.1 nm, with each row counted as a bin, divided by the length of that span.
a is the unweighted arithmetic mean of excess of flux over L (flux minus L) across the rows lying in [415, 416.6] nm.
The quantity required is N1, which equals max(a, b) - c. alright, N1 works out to 0.030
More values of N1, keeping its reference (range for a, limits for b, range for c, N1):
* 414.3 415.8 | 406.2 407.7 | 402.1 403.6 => 0.072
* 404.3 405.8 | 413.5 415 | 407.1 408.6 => -0.047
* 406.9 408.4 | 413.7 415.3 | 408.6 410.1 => -0.052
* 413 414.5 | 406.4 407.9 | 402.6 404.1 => 0.031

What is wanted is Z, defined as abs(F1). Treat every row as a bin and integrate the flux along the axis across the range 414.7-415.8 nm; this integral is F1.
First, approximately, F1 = 1.7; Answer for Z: 1.7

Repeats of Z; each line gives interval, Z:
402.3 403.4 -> 1.6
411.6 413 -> 2.2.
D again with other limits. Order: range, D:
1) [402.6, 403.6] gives 1.504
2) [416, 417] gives 1.531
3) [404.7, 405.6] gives 1.468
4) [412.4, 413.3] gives 1.543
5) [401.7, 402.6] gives 1.488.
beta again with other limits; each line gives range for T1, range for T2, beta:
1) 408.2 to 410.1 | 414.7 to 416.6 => 4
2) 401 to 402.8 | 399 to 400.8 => 2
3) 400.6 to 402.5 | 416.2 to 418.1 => 5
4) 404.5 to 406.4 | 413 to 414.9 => -1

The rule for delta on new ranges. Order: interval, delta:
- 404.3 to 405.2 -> 0.095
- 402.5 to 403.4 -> 0.092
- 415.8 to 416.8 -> 0.106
